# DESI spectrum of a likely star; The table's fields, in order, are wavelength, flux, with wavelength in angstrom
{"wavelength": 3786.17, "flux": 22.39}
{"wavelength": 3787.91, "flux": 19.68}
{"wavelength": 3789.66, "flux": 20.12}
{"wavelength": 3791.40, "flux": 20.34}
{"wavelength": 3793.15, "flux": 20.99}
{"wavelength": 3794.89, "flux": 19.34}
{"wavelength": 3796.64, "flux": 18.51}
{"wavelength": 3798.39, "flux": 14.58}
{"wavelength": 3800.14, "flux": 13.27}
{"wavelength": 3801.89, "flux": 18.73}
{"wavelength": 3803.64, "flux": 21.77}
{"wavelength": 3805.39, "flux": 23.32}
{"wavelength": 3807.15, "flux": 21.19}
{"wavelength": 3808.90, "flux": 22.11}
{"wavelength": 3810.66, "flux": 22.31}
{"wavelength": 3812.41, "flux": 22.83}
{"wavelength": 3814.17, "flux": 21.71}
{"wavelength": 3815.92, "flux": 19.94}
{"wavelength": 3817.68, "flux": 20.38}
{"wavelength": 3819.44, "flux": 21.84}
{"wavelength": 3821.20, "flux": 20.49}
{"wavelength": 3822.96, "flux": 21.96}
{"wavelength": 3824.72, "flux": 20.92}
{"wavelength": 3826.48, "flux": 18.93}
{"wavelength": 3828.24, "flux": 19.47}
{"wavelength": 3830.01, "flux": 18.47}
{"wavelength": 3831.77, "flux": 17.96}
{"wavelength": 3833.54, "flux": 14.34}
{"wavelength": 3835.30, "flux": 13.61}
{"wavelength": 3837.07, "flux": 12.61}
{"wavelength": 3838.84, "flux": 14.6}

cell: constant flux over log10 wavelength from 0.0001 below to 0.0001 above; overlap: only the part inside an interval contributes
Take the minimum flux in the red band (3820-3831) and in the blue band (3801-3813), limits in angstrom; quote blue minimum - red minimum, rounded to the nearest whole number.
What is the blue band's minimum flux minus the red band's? 0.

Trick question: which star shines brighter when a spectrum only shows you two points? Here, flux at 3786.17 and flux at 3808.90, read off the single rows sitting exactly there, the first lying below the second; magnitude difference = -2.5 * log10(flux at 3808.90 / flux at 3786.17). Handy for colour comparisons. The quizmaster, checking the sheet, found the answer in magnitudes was 0.01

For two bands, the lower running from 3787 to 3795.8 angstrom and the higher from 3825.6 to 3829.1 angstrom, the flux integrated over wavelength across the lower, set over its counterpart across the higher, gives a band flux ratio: 2.6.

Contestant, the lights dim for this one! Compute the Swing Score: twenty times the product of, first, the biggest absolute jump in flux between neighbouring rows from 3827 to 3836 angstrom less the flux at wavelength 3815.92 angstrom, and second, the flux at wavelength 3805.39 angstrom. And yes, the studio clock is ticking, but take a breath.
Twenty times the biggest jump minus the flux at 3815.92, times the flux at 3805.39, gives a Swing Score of -7612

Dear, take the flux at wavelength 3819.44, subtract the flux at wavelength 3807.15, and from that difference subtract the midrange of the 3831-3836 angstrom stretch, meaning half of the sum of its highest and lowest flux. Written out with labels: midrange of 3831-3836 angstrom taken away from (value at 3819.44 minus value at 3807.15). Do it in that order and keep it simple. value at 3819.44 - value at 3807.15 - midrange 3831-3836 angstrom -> -15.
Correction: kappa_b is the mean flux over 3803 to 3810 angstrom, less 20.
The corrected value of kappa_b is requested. 2.1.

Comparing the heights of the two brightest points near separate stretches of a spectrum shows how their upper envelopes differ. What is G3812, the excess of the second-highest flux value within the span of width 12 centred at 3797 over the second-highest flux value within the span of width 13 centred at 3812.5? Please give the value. -2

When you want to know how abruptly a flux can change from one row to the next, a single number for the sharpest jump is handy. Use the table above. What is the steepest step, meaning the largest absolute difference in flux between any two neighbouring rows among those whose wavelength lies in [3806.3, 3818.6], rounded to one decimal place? 1.8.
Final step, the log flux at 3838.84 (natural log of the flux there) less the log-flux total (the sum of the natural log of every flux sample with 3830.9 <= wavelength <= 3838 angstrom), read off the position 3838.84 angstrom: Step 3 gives -8.0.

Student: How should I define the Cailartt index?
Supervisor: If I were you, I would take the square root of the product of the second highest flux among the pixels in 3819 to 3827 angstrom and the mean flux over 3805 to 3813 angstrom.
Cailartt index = 22.1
